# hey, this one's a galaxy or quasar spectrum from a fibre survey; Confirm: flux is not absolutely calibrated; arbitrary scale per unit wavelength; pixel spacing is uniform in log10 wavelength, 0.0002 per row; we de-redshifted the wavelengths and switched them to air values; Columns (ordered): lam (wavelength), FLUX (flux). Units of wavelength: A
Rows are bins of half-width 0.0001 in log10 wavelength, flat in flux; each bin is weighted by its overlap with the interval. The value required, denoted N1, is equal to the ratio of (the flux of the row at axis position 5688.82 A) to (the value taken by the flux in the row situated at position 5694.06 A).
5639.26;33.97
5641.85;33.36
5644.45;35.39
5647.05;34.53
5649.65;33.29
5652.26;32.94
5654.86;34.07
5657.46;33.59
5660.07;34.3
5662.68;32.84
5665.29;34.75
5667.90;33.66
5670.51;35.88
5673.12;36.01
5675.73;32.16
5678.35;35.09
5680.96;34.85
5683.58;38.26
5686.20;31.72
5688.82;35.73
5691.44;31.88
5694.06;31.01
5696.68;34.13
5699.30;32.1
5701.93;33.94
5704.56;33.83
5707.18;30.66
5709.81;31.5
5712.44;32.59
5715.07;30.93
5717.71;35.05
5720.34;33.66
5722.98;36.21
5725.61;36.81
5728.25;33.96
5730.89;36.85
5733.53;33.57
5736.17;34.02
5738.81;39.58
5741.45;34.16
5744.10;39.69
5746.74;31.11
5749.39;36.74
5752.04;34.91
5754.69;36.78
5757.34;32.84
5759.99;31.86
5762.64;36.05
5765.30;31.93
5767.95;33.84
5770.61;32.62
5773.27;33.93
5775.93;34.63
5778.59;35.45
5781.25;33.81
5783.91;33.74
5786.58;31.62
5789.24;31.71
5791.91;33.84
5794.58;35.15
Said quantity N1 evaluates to 1.15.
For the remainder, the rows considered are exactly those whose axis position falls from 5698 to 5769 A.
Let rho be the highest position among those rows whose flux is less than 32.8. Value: 5765.30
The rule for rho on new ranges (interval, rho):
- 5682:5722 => 5715.07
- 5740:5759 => 5746.74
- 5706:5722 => 5715.07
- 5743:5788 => 5786.58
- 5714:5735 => 5715.07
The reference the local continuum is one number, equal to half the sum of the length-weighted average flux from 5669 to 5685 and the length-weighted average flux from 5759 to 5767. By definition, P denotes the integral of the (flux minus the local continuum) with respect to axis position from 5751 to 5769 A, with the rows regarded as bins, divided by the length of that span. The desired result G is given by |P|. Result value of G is 0.34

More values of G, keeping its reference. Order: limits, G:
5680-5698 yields 0.43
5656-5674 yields 0.04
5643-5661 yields 0.35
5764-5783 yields 0.61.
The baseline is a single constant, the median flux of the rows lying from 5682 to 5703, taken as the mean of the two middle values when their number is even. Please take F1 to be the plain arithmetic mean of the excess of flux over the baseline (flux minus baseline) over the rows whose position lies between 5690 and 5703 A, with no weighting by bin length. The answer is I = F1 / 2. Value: -0.2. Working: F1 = -0.4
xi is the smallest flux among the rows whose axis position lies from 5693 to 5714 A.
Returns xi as 30.66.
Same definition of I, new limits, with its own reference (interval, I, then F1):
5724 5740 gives 1.4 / 2.8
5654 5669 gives 0.4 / 0.8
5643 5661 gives 0.5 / 1.0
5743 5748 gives 1.2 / 2.4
